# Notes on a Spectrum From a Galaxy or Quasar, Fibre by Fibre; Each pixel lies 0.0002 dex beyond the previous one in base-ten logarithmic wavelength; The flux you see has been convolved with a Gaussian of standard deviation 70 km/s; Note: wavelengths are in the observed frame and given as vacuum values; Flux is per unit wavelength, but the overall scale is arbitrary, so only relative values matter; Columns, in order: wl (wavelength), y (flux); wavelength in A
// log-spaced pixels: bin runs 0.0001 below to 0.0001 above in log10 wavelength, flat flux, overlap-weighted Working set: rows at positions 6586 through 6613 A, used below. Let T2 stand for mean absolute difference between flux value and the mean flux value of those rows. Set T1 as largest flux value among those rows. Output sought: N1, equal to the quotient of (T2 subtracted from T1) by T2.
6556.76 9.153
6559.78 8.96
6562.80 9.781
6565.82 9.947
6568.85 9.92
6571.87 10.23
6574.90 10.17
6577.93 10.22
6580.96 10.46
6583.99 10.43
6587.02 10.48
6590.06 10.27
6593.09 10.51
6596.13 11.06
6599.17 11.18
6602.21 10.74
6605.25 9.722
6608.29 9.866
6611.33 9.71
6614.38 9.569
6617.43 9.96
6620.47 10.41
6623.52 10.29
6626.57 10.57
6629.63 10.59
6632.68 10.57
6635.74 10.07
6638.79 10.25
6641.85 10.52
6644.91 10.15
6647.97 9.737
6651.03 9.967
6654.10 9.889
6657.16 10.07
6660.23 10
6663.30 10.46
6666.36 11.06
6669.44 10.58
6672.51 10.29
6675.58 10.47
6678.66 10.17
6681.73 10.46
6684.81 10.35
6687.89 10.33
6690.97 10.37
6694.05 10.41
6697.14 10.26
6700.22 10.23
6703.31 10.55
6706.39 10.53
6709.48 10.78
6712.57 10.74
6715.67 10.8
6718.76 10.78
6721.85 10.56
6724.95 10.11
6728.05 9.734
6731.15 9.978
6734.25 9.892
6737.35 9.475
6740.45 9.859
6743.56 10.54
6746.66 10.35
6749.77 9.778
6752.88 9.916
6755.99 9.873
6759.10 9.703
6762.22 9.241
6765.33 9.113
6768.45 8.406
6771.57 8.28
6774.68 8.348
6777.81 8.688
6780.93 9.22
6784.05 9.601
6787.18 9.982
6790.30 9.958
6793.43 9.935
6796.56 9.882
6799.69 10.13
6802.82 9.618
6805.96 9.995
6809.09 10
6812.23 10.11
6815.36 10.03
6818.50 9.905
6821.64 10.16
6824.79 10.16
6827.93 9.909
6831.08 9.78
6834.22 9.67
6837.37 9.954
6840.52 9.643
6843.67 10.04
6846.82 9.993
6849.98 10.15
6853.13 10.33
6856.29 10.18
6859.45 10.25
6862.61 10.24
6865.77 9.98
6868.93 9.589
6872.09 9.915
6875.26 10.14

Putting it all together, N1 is 24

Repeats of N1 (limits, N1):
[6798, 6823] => 87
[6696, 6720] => 55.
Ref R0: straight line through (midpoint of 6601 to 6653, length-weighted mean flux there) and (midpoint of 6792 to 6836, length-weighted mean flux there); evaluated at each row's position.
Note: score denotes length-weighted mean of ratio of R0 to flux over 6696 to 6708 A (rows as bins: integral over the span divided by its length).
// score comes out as 0.97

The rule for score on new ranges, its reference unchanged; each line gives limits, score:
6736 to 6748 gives 1.00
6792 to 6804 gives 1.01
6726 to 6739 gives 1.03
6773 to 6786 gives 1.11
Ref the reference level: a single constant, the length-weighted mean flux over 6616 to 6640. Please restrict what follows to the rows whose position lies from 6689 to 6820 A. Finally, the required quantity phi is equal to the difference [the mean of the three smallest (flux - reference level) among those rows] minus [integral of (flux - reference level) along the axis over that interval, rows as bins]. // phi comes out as 57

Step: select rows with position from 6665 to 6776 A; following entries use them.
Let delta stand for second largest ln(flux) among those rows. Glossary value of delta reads 2.38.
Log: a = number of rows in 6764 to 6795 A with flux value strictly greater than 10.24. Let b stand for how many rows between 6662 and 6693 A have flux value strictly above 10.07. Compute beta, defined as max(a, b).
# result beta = 10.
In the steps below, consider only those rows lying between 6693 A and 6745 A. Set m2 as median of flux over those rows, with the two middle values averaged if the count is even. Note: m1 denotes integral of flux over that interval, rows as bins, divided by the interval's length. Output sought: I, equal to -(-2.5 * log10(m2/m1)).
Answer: 0.011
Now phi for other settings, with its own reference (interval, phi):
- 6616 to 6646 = 0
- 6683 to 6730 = -4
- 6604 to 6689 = 10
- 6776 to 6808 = 20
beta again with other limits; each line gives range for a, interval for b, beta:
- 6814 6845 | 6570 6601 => 10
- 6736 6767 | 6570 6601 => 10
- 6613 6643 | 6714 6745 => 7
